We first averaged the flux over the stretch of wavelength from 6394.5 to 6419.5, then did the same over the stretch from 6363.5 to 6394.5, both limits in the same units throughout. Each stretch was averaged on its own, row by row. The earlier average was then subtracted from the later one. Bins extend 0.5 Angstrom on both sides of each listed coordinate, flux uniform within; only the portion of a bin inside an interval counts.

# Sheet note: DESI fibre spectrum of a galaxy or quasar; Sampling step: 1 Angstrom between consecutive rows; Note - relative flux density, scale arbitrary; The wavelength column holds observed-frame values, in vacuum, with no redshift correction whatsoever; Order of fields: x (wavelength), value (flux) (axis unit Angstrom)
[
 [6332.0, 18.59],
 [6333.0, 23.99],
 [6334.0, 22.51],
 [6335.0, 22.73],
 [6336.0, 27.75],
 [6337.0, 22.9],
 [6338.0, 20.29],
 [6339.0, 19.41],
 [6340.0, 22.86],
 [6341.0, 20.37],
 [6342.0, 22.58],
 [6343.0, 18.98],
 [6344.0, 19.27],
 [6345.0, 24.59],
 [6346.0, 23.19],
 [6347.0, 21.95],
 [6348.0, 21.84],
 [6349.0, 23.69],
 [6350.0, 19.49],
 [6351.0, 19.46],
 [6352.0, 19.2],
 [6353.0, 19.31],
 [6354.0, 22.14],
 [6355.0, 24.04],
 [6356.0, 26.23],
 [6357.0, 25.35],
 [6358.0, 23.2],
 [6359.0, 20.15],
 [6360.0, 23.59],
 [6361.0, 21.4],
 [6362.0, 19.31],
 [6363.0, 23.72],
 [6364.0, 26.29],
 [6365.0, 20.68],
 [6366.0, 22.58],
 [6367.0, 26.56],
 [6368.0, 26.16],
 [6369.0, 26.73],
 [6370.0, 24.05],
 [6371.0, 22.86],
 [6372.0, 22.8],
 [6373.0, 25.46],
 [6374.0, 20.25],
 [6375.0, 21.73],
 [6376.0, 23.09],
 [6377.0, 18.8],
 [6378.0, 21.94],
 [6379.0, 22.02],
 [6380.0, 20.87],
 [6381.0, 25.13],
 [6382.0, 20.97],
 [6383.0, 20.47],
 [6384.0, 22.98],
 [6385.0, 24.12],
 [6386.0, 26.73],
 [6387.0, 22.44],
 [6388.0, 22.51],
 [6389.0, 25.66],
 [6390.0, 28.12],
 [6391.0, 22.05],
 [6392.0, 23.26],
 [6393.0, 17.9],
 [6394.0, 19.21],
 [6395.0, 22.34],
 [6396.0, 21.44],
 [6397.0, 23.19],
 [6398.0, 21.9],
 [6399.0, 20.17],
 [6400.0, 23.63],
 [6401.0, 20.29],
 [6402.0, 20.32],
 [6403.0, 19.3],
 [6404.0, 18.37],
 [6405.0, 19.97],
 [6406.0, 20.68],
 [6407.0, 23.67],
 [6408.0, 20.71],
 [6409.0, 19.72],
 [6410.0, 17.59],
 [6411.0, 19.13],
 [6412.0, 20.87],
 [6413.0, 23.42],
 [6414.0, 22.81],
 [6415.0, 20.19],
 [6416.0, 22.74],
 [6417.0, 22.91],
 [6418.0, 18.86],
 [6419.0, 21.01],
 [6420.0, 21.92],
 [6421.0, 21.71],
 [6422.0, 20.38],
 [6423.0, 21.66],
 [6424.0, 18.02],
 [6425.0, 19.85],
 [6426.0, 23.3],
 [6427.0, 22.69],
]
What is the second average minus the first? 2.0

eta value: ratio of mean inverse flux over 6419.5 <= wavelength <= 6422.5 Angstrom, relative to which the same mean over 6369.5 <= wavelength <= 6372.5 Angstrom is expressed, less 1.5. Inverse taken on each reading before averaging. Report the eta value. -0.6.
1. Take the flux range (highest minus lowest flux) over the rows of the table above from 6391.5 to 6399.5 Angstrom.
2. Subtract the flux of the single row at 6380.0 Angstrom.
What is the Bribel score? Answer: -16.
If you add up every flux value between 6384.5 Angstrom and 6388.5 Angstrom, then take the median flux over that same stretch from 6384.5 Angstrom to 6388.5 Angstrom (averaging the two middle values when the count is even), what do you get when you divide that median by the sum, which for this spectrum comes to 0.243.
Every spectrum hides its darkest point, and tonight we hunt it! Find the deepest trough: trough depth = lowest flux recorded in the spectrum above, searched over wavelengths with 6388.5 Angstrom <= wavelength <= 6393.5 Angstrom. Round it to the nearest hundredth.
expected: 17.90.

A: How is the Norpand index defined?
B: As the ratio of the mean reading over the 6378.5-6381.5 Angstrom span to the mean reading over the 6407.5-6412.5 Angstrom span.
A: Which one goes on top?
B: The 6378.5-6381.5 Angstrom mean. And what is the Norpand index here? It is 1.16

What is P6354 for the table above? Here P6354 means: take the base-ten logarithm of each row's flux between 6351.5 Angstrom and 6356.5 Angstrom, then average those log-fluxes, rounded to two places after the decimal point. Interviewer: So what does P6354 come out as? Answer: 1.34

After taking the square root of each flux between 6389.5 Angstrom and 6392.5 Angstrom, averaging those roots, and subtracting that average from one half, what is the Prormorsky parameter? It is -4.44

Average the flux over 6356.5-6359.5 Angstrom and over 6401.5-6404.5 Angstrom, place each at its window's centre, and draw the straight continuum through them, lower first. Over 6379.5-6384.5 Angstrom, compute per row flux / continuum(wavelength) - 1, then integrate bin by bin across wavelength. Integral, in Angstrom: 0.26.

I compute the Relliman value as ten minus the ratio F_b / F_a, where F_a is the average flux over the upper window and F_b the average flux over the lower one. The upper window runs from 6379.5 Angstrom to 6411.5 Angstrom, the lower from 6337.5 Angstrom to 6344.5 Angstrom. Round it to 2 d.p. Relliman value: 9.05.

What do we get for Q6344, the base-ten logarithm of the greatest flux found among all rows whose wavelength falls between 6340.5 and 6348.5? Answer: 1.39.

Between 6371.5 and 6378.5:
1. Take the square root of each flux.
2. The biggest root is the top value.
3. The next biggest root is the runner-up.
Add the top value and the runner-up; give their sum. 9.9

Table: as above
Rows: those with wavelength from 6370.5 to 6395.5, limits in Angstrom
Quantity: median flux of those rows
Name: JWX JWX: 22.4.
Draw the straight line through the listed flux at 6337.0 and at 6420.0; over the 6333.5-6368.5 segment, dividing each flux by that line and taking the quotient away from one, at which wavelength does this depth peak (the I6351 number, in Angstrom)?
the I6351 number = 6343.0 Angstrom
